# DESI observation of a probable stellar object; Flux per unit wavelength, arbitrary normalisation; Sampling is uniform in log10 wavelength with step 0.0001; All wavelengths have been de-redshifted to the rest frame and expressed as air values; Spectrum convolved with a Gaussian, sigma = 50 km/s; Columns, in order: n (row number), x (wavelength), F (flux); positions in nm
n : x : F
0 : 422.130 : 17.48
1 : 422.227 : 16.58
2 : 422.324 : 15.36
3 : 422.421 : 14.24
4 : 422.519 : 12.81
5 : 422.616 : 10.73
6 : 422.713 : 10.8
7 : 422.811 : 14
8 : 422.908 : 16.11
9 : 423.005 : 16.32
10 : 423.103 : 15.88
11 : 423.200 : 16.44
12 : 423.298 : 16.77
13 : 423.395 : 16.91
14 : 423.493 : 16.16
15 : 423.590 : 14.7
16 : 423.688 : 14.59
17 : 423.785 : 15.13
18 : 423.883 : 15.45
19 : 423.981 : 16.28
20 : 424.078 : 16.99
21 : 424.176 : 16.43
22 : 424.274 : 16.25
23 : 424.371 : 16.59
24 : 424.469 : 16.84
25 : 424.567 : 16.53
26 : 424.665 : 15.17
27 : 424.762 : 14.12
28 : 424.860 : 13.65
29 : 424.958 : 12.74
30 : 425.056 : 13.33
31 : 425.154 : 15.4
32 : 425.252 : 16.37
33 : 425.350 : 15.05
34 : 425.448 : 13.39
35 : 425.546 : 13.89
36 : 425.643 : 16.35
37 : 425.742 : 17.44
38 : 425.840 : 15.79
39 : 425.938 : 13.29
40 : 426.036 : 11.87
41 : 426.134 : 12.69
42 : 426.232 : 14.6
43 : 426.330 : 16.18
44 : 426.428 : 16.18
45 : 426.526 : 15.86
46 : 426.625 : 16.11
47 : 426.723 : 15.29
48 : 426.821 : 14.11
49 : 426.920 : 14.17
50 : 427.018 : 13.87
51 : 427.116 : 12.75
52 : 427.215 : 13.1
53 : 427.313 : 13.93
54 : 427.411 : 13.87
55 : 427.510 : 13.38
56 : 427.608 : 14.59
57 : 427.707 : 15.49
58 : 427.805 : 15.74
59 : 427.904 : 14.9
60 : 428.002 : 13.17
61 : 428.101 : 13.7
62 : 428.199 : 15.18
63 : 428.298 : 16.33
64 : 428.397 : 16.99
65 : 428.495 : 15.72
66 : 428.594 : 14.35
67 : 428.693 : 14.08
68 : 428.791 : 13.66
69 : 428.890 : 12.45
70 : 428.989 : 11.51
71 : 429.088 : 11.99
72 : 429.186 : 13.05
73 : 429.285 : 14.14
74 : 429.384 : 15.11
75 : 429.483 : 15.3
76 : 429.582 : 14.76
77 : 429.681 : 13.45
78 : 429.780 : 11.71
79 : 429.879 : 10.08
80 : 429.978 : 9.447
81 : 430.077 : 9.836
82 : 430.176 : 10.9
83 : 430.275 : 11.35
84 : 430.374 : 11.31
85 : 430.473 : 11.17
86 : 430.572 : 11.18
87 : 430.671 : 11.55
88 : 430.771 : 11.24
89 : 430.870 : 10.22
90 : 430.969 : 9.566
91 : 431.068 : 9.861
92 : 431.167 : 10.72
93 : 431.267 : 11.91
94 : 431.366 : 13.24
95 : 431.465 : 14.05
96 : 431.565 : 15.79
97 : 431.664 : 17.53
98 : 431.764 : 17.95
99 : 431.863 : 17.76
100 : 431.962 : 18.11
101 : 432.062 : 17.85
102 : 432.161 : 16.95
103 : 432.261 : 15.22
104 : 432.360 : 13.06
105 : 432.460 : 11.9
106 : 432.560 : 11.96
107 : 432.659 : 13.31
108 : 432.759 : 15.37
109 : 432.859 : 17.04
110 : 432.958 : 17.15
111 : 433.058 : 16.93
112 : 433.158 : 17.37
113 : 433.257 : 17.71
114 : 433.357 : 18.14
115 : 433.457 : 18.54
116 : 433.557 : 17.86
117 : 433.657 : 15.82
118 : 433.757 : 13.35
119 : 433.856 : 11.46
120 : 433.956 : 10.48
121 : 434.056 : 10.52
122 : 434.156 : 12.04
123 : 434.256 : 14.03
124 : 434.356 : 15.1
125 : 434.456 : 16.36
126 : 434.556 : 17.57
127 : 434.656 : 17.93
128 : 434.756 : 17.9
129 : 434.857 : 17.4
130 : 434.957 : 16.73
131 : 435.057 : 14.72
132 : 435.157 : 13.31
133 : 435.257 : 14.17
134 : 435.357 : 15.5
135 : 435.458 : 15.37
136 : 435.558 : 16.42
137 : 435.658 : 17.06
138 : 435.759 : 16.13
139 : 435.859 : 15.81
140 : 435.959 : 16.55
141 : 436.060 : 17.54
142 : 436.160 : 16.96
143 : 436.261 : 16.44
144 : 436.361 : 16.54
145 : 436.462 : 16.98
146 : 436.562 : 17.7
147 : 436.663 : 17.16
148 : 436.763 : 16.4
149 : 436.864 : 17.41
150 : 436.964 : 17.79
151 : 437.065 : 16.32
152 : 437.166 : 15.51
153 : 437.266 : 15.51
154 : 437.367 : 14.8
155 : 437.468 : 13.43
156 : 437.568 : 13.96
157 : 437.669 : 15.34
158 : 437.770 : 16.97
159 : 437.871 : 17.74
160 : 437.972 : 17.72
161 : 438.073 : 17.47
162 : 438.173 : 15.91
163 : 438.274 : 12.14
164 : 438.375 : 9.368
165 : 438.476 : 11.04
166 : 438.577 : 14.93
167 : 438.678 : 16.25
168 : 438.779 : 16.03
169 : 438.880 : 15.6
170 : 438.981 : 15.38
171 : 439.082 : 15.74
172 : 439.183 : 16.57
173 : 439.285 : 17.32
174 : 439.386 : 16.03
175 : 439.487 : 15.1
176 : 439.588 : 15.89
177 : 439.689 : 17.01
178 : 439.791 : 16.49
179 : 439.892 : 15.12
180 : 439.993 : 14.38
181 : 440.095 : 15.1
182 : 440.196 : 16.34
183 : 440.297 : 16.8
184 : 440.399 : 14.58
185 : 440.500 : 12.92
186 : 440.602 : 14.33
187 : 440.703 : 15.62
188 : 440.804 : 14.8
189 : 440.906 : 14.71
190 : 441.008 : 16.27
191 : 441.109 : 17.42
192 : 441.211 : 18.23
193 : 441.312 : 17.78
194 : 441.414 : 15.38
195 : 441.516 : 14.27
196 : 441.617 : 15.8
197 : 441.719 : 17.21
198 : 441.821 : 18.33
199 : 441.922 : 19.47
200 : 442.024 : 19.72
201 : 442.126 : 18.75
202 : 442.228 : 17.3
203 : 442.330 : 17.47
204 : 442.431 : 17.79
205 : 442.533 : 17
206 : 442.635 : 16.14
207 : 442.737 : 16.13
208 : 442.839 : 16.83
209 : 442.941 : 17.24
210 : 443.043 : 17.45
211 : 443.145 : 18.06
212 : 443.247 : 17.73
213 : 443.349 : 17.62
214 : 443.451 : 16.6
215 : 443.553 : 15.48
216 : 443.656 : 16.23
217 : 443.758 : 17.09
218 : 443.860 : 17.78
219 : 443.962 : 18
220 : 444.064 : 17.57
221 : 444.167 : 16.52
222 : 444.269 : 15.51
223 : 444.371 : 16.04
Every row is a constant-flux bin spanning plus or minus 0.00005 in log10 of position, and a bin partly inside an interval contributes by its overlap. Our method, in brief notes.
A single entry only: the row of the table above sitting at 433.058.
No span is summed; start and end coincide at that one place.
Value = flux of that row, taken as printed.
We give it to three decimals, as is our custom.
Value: 16.930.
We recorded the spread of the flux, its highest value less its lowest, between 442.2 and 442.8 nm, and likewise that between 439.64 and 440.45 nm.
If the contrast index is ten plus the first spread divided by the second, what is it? 10.6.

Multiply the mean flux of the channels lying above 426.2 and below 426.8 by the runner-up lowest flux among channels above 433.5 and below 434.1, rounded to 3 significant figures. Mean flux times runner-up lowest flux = 165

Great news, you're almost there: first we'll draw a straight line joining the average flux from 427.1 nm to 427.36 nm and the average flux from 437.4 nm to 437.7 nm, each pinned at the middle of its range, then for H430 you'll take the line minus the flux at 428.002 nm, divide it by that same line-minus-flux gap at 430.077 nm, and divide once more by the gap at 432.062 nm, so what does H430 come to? 0.0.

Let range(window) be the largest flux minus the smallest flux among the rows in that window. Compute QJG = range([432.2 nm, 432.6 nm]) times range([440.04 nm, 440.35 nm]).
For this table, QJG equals 5.6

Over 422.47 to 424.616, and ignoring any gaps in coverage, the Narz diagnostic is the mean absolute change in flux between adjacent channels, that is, 0.74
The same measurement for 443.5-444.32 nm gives 0.72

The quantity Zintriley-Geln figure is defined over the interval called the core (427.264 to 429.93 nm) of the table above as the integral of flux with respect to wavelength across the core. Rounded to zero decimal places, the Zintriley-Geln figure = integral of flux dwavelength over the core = 37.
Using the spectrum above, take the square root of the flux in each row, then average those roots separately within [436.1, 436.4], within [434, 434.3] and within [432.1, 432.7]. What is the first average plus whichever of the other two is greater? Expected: 7.8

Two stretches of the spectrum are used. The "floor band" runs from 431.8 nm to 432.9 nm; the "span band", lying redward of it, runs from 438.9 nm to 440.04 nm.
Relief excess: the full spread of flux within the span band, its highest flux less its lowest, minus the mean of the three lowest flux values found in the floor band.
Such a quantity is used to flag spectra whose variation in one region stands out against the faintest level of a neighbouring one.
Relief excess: -9.4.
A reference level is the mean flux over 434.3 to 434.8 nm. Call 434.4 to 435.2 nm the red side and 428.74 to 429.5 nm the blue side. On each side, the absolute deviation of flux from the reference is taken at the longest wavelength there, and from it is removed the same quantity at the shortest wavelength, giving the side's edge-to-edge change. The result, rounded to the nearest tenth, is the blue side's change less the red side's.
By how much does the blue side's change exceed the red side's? -4.7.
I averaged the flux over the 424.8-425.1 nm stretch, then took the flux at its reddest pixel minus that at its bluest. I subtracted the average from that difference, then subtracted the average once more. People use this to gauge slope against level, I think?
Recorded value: -26.8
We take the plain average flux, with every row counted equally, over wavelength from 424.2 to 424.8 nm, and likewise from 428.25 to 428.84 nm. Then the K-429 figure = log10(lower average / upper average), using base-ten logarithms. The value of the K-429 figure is 0.02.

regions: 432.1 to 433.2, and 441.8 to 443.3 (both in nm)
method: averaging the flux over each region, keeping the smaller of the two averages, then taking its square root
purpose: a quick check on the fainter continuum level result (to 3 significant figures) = 3.89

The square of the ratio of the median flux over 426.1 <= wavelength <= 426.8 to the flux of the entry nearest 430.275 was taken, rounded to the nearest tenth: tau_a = 2.0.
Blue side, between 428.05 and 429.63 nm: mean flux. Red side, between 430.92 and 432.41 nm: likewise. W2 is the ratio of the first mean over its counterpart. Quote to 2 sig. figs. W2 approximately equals 0.97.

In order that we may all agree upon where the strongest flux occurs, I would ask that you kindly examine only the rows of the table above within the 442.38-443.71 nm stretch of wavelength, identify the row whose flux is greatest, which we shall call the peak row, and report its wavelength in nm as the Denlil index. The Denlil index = 443.145 nm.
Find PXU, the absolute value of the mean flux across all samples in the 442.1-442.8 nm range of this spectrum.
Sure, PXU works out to 17.2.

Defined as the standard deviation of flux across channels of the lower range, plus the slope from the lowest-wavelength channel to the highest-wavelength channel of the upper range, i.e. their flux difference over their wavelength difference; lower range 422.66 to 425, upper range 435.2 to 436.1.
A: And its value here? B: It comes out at 6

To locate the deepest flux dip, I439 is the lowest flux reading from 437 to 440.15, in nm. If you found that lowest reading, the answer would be 9.368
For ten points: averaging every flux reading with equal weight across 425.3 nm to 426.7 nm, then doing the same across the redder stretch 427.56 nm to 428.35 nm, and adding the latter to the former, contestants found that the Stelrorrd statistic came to 29.8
